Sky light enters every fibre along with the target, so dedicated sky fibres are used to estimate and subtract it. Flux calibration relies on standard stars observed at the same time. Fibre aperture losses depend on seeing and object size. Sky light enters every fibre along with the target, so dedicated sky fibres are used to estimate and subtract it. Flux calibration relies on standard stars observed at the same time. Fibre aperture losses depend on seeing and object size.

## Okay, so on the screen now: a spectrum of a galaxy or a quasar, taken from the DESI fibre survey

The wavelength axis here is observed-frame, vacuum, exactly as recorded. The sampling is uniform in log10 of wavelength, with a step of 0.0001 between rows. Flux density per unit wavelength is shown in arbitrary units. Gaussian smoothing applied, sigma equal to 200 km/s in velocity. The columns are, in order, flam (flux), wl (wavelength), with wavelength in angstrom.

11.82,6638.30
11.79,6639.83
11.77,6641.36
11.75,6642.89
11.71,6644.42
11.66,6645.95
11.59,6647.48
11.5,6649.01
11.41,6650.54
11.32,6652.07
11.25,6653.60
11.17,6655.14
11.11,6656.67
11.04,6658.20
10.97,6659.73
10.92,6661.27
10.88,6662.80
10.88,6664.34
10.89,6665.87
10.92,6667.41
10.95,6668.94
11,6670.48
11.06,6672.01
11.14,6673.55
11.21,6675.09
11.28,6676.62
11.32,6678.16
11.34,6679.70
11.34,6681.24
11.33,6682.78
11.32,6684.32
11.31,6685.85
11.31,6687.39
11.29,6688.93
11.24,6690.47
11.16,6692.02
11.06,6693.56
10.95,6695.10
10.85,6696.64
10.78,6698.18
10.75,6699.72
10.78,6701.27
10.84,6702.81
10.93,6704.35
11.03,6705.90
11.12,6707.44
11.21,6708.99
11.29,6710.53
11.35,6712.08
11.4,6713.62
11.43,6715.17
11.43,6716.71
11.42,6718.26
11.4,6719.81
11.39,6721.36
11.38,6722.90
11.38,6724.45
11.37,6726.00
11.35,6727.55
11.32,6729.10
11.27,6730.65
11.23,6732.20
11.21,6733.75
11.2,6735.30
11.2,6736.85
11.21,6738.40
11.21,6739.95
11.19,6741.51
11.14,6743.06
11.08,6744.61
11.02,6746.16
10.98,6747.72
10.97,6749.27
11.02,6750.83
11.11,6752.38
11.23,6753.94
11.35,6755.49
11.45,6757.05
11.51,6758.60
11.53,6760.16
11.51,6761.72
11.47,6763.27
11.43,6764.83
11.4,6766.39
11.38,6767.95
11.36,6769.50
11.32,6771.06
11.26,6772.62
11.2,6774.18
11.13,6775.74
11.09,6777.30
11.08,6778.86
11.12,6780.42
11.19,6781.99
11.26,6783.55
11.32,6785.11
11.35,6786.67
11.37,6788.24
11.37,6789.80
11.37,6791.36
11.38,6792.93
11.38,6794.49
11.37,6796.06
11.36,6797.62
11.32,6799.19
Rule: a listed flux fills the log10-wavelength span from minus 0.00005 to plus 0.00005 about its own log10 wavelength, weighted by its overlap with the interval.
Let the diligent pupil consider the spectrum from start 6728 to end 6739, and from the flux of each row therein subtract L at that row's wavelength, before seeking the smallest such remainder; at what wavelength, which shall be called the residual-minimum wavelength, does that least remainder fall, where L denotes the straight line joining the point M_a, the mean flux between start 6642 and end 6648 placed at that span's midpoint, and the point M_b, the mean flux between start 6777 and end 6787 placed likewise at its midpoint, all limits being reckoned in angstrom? 6735.30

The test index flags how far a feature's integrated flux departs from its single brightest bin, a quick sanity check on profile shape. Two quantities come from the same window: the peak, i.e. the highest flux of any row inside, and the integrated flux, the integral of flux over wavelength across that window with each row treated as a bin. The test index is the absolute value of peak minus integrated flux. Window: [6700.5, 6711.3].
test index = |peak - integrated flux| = 108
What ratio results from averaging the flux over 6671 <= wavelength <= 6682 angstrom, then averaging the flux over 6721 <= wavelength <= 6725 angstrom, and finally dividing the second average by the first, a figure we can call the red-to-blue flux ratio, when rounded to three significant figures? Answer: 1.01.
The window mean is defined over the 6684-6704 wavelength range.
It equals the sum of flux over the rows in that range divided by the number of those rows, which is 11.05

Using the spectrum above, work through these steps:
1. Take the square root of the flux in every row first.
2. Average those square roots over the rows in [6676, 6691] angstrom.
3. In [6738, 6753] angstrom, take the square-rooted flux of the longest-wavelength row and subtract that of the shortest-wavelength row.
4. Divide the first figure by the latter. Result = -225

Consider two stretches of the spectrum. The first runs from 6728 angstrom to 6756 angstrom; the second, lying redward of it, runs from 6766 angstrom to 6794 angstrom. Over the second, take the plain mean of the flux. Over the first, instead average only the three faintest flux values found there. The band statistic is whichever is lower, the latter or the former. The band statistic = 11.0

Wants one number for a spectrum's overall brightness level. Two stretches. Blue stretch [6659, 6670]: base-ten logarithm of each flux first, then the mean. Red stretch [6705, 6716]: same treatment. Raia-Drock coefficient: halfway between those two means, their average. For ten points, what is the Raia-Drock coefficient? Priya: 1.04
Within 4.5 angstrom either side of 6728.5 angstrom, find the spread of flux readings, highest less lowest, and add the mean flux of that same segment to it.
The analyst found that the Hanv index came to 11.5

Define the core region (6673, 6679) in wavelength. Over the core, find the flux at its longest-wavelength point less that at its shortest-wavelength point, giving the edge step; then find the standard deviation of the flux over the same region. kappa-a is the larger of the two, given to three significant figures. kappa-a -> 0.180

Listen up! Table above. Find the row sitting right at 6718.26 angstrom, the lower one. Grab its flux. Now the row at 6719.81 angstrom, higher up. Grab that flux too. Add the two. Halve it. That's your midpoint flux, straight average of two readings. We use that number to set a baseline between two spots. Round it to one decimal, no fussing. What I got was 11.4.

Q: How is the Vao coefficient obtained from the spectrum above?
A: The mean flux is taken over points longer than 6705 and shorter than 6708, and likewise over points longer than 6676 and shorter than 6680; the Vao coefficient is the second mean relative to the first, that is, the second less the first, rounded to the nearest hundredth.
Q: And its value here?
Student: 0.24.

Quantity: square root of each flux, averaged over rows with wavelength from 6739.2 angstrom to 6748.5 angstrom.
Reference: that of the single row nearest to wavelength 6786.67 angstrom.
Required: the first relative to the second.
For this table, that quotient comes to 0.99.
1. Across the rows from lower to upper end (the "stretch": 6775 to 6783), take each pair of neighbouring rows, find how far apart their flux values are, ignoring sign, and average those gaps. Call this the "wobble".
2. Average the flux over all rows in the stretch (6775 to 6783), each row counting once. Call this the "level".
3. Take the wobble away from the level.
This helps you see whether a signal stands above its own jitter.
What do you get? 11.1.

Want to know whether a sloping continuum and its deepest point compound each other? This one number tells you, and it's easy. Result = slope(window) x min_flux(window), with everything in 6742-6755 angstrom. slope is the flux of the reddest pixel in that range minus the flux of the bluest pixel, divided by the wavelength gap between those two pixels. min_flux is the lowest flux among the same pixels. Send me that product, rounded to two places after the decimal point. 0.09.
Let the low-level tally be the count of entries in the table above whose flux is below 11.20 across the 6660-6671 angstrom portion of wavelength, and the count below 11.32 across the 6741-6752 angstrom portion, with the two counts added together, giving 14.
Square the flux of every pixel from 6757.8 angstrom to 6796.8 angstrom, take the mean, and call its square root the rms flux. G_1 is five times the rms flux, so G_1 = 56.6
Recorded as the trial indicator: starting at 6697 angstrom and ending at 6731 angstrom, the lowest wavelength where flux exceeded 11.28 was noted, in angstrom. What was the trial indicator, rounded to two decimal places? 6710.53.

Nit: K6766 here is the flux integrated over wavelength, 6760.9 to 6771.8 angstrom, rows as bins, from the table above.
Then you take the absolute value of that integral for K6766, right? 124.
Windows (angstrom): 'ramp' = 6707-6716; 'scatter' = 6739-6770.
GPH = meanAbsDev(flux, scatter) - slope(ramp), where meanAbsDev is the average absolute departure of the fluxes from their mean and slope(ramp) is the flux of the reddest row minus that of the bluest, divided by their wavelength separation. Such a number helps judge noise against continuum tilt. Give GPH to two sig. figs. 0.13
